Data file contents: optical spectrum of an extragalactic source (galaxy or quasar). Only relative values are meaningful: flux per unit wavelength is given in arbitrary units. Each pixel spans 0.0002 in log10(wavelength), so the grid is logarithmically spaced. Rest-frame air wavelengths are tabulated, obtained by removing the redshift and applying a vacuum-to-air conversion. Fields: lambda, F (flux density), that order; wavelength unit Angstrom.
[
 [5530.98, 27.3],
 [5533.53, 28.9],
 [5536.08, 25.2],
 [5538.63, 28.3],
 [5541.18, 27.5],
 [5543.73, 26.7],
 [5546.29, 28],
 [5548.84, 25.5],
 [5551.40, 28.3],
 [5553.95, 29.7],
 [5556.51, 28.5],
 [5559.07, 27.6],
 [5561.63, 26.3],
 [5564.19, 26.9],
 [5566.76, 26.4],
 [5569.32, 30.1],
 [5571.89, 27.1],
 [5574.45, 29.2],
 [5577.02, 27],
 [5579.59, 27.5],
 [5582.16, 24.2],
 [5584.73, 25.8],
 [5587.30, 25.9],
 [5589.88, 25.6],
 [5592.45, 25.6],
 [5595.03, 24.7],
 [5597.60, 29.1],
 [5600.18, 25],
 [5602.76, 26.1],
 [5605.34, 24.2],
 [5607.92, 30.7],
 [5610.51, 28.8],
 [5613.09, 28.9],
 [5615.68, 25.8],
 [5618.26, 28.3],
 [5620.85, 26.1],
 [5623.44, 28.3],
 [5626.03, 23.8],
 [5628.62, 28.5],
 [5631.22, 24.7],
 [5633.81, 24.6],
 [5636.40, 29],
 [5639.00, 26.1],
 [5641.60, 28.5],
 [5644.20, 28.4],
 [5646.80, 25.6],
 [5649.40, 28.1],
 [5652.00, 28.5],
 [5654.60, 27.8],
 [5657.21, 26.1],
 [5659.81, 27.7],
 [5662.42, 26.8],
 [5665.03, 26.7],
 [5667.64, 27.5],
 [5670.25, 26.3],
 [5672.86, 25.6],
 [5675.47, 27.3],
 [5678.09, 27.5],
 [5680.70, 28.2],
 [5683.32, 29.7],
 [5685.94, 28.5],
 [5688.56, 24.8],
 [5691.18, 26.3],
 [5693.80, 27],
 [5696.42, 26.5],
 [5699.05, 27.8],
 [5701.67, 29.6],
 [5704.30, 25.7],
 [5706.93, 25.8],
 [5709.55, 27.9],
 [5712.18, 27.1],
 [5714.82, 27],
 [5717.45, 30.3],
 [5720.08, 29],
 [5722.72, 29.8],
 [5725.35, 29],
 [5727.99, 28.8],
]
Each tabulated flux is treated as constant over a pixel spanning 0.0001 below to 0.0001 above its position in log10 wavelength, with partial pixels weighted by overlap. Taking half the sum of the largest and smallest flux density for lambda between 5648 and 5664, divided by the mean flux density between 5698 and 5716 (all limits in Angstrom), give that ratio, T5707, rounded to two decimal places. 1.00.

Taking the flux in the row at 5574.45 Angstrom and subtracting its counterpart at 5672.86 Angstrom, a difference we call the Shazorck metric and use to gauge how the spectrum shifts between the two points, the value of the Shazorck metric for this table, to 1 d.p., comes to 3.6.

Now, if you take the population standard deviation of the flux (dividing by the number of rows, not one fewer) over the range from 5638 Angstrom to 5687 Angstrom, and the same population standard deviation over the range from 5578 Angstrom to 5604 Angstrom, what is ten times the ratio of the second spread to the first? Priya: 12.2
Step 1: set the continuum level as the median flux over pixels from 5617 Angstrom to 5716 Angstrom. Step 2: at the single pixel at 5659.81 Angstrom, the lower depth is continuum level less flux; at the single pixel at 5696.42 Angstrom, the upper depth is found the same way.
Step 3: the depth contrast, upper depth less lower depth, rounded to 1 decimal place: 1.2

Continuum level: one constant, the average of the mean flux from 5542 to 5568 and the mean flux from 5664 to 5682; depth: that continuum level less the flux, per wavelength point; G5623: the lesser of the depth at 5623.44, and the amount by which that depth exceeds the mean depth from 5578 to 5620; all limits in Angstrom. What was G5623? -1.7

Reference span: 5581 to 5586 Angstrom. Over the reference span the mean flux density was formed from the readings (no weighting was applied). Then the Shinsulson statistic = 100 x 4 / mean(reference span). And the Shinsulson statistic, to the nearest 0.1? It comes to 16.0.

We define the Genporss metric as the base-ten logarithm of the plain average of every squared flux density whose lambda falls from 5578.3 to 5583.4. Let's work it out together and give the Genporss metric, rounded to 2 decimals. 2.83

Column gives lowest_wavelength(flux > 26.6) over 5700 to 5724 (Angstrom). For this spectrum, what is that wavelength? 5701.67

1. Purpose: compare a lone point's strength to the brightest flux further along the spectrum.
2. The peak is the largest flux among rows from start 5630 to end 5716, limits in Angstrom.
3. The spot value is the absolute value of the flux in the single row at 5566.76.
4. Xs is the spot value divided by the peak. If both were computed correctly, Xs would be 0.889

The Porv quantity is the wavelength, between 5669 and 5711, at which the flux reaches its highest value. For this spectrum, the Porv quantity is 5683.32 Angstrom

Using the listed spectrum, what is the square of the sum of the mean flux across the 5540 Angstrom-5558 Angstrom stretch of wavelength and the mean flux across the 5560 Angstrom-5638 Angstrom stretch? 2976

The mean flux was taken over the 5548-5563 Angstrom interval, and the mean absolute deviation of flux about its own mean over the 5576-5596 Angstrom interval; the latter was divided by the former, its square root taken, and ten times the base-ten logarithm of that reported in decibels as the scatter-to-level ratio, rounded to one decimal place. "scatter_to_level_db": -7.8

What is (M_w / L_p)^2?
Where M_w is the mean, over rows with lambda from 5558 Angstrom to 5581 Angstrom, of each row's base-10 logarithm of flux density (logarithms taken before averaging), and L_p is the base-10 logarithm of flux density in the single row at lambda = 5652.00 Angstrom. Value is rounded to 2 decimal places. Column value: 0.98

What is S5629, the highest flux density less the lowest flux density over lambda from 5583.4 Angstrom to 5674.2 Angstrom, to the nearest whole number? 7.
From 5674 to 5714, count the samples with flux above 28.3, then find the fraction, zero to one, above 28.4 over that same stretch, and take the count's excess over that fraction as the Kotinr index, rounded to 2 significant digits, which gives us 2.8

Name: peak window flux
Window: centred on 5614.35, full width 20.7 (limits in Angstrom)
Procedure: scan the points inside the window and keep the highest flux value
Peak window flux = 30.7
